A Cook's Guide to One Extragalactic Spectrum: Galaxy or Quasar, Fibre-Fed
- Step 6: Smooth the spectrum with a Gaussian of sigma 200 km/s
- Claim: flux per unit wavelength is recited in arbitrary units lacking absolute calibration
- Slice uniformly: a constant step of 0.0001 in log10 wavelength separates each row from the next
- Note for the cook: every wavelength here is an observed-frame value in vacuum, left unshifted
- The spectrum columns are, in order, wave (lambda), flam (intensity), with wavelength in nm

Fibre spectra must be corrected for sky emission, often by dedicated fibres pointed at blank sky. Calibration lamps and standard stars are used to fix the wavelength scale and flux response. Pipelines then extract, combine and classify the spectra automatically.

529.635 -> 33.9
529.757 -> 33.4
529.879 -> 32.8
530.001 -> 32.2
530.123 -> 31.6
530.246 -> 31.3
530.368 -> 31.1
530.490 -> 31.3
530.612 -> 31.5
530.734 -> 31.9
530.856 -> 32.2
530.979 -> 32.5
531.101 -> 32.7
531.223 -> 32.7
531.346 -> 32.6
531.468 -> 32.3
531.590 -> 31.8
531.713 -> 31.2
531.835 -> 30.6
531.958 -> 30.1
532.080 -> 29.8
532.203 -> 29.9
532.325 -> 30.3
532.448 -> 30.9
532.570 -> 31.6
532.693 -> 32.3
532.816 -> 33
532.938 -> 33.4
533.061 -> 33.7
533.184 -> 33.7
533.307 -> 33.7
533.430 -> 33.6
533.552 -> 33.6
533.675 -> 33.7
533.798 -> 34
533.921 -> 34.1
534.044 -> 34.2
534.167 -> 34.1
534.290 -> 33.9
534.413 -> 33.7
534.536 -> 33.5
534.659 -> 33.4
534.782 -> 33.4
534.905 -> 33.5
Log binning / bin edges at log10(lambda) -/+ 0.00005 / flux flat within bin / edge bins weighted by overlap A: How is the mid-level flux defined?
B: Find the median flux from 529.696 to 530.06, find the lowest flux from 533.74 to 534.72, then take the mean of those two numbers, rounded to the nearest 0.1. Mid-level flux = 33.1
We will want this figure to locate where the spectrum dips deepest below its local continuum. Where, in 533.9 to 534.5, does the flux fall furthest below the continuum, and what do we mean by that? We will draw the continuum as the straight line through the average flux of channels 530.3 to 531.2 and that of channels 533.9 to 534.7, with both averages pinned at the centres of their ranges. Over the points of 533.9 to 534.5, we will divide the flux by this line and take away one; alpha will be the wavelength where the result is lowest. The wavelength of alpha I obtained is 534.413 nm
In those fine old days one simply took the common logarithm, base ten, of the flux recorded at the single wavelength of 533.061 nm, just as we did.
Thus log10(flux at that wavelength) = 1.53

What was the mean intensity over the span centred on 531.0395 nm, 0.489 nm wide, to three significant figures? 32.5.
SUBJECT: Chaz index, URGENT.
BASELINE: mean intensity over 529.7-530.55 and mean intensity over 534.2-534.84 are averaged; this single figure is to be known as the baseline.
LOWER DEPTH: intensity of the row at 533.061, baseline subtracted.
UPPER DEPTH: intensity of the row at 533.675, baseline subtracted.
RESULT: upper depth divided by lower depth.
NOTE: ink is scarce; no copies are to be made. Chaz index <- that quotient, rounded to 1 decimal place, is 1.0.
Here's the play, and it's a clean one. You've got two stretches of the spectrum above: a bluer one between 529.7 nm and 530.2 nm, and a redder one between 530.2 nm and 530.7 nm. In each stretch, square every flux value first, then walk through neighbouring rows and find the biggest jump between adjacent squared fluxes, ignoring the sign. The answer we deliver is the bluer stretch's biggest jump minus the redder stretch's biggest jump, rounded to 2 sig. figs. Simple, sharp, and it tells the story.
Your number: 27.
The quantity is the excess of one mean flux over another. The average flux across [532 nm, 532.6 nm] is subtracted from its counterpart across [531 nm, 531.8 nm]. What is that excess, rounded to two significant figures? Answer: 1.7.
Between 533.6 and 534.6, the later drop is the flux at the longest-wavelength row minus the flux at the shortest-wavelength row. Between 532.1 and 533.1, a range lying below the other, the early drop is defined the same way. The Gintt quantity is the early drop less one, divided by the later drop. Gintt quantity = -14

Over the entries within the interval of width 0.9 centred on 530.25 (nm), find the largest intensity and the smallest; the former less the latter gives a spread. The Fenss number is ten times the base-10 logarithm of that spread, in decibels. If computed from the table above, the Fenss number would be 2.3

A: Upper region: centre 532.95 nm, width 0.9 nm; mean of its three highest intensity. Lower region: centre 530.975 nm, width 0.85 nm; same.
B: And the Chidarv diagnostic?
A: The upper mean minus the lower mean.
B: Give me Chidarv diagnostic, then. 1.0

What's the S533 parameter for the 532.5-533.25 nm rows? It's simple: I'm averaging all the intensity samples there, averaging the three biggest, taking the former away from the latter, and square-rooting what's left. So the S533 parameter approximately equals 0.8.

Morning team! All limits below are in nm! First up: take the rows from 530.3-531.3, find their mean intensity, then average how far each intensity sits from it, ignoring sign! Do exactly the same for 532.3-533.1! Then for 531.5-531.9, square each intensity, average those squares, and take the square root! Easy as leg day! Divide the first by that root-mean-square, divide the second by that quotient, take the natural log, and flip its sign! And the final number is -4.1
